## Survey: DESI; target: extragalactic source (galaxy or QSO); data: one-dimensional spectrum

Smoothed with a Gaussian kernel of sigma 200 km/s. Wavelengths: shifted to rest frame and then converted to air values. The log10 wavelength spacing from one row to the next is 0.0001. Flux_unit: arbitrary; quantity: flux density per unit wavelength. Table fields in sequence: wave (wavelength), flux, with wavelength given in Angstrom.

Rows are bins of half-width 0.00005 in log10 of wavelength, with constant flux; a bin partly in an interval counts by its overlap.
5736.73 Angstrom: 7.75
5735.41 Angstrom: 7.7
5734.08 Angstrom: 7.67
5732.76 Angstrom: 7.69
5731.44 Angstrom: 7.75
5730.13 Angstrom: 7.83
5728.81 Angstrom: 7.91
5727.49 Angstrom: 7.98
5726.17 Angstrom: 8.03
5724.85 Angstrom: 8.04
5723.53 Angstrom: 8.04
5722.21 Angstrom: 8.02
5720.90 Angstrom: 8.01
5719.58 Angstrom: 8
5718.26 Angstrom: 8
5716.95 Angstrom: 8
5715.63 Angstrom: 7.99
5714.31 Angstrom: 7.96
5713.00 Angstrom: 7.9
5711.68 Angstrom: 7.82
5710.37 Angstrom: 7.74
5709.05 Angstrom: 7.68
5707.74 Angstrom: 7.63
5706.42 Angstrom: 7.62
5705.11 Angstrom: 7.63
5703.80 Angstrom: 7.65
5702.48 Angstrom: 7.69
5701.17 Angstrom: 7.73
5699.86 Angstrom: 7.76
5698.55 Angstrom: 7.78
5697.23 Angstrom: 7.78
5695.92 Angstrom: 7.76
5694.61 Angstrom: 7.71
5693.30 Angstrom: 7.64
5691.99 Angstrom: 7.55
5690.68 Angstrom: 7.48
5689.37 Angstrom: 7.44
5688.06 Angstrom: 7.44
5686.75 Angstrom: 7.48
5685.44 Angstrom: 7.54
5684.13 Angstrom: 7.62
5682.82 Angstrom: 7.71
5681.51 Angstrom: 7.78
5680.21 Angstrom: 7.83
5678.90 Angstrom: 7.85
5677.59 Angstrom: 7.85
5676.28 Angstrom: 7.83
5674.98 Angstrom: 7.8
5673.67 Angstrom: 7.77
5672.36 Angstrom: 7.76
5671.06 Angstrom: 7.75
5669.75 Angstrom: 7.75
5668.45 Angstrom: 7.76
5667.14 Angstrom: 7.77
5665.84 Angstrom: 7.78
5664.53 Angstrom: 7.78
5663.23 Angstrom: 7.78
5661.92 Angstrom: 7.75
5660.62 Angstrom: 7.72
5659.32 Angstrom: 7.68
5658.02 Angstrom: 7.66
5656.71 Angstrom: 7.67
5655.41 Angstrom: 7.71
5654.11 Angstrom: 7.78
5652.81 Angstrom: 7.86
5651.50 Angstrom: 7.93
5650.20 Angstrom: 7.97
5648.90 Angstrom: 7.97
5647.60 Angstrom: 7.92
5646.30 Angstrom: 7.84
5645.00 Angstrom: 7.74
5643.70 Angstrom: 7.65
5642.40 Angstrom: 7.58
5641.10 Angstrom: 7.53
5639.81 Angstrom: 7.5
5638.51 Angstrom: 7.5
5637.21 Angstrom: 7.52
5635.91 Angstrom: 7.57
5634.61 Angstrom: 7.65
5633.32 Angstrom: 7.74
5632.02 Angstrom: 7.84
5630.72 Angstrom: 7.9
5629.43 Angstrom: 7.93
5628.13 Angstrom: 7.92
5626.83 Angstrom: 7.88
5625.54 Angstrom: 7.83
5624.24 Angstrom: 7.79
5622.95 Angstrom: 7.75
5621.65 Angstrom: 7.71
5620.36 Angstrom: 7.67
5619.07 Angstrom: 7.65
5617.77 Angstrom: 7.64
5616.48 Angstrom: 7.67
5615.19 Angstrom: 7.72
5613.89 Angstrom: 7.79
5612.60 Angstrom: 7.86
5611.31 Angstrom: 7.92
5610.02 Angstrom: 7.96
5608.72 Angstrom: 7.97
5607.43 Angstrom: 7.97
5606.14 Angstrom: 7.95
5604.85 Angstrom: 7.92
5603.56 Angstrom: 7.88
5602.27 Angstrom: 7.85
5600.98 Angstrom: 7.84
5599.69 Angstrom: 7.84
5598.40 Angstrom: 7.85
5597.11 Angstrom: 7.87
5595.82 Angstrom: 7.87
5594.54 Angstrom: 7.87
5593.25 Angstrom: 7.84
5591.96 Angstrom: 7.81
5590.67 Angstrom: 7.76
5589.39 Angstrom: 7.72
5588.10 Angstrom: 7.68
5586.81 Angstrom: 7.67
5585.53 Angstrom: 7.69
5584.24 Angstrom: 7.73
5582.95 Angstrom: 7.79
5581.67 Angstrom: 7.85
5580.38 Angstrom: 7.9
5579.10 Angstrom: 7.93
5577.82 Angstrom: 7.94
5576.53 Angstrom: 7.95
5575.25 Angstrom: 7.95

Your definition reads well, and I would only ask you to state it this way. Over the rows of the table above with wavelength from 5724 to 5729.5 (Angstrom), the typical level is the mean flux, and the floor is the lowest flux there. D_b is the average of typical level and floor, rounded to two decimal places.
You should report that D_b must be 7.95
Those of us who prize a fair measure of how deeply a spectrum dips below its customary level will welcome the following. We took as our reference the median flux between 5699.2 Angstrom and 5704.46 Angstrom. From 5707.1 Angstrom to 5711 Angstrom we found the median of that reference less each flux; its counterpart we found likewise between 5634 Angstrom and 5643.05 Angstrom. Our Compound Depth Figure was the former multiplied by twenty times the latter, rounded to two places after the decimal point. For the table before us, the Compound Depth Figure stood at 0.11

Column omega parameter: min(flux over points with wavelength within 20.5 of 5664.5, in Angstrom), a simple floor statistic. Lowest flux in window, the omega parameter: 7.62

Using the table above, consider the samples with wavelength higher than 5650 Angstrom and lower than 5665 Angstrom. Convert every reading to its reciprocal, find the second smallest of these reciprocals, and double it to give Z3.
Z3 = 0.2522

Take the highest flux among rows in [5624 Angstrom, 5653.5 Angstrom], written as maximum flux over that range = 7.97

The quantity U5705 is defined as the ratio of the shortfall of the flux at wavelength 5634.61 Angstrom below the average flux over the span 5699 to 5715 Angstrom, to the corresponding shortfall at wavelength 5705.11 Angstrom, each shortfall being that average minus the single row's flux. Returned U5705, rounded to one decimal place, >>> 0.8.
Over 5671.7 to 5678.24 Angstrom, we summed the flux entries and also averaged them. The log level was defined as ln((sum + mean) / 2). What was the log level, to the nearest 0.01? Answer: 3.15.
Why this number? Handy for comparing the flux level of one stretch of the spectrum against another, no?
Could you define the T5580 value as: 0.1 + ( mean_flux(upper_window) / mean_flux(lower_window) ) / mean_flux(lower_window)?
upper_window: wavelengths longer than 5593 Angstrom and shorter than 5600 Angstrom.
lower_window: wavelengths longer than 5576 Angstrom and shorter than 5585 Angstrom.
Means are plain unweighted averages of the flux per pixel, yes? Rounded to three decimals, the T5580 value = 0.227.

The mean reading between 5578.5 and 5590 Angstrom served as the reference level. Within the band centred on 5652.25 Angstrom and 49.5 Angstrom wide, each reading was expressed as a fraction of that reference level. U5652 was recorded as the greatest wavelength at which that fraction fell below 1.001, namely 5673.67 Angstrom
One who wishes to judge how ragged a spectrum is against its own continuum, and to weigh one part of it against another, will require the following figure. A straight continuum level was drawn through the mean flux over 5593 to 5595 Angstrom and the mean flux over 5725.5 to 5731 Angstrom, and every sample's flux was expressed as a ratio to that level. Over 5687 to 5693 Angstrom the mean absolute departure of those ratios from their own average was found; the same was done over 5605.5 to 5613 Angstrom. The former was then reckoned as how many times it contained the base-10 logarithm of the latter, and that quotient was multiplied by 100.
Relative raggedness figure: -0.2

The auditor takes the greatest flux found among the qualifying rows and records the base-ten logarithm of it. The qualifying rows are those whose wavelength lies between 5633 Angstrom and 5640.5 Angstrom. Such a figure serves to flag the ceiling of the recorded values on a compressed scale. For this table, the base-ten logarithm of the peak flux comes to 0.889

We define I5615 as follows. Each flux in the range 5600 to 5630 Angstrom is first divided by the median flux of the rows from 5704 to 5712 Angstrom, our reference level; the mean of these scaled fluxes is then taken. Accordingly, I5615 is 1.023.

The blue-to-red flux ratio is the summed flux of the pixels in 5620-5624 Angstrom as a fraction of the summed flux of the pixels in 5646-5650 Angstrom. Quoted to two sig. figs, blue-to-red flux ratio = 0.97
